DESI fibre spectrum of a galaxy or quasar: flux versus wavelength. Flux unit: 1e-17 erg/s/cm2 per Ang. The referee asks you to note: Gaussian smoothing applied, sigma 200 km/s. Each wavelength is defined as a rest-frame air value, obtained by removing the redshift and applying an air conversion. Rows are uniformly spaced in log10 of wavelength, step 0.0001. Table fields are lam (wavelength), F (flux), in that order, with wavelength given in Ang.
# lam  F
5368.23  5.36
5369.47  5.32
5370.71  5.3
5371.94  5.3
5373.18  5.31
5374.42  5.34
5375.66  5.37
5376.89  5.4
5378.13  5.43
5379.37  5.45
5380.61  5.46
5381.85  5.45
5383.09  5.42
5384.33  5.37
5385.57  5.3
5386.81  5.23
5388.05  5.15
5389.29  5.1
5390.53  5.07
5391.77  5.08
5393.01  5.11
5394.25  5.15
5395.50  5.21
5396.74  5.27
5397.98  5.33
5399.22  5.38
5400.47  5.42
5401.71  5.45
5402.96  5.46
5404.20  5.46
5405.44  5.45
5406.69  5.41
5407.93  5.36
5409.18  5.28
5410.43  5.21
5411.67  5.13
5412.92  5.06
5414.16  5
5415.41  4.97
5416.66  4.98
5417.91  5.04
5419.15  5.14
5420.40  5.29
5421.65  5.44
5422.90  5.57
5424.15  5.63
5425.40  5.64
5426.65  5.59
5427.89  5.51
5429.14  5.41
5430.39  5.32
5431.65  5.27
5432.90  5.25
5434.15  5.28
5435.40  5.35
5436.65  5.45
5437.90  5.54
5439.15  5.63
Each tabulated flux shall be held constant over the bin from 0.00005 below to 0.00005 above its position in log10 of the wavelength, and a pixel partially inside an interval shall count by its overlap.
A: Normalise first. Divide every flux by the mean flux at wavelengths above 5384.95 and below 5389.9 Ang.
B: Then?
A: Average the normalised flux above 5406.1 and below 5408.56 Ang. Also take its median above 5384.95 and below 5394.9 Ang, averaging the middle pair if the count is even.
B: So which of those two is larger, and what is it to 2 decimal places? 1.04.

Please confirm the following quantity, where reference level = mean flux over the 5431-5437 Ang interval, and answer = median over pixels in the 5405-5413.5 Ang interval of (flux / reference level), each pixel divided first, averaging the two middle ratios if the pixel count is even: 0.99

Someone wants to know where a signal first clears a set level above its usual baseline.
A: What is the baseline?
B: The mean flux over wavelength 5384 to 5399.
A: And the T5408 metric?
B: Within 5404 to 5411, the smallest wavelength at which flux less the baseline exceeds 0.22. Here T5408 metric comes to 5404.20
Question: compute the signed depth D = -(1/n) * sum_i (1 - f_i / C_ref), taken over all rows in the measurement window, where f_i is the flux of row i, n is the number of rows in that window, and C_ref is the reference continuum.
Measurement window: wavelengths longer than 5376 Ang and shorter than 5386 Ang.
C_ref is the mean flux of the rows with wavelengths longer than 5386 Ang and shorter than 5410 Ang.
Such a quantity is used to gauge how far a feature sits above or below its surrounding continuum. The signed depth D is 0.024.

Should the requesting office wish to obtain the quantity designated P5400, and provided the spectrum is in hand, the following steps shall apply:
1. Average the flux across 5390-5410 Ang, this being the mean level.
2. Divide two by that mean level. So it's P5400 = 0.377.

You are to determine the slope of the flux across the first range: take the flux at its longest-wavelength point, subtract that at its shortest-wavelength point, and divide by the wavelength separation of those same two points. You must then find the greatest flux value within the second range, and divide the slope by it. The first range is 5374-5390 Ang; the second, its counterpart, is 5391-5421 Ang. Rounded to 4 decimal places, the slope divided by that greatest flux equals -0.0030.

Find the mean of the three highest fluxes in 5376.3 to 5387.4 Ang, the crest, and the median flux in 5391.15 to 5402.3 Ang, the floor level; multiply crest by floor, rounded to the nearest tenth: 28.7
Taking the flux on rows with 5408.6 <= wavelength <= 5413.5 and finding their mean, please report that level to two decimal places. 5.17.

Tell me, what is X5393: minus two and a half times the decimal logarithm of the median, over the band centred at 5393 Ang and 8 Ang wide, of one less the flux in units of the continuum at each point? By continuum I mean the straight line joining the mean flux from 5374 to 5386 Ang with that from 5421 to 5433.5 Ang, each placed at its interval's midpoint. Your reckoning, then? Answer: 3.1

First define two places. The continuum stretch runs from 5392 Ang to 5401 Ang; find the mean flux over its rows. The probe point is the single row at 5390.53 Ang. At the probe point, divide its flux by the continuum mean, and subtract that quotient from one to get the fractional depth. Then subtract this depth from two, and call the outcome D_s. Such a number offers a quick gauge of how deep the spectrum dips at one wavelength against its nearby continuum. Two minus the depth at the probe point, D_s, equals 1.96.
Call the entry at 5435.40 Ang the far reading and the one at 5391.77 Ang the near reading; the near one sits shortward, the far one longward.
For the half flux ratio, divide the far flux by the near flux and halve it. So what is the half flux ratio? 0.53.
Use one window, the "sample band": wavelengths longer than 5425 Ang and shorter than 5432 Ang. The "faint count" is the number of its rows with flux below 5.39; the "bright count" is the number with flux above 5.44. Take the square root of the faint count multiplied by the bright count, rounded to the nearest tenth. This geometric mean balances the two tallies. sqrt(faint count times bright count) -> 2.4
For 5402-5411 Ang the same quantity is 3.0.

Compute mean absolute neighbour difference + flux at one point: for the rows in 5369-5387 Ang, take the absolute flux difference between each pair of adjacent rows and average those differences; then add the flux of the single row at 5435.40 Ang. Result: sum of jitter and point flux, 5.38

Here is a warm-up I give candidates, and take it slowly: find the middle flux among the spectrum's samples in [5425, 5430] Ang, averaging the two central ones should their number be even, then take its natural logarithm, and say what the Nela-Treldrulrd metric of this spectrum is 1.71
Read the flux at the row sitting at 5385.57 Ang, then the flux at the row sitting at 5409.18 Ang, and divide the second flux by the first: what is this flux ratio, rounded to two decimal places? 1.00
